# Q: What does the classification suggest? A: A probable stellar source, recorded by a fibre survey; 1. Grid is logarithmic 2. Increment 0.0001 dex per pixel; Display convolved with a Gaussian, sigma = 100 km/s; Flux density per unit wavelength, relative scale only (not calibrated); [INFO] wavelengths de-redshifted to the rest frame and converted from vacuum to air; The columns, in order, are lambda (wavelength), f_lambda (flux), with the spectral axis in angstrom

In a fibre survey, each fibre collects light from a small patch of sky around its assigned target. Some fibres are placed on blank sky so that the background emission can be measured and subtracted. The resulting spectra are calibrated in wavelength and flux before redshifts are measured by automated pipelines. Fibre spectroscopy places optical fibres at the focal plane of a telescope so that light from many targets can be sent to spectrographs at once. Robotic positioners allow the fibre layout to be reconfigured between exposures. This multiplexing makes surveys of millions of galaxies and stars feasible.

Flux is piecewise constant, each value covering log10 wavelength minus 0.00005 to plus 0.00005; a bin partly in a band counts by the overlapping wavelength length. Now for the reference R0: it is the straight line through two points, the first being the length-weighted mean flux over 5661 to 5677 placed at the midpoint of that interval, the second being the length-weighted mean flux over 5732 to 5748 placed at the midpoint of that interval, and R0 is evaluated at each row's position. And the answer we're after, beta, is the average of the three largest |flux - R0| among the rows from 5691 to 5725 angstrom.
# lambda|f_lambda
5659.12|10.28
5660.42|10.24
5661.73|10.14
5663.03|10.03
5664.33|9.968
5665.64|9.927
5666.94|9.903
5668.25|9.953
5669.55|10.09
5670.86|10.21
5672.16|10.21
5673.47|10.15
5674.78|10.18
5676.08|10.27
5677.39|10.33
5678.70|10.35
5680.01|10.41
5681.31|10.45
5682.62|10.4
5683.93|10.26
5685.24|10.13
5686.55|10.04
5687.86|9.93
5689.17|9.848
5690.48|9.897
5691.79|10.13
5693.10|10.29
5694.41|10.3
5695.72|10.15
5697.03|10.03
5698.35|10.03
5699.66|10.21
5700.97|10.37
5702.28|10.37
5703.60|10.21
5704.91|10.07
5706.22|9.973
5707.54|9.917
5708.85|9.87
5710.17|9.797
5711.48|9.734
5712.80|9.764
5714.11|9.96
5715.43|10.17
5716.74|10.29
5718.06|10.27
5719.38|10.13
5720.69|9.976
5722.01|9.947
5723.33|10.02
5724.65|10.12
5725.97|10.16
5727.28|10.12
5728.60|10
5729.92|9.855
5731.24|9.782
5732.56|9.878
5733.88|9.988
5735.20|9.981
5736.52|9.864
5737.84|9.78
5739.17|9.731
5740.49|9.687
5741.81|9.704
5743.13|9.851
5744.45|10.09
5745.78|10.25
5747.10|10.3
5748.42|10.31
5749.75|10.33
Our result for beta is 0.34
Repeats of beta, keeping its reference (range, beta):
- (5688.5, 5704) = 0.32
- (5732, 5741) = 0.20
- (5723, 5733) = 0.18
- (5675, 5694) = 0.36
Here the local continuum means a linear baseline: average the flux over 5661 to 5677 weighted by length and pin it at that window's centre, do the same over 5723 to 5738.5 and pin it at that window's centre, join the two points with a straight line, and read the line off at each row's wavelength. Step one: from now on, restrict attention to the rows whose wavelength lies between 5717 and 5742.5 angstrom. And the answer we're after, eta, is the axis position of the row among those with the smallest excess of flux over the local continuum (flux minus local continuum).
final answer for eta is 5740.49 angstrom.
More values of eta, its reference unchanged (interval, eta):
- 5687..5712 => 5711.48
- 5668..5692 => 5689.17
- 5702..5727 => 5711.48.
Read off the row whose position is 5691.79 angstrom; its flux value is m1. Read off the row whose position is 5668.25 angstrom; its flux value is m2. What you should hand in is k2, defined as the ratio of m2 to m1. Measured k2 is 0.98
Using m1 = 10.13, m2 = 9.953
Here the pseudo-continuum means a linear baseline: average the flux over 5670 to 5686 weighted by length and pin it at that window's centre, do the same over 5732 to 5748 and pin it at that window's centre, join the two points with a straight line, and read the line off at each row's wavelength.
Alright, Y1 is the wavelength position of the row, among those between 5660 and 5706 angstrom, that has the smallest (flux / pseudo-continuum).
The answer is 5666.94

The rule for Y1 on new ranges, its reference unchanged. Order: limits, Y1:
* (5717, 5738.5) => 5731.24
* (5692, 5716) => 5711.48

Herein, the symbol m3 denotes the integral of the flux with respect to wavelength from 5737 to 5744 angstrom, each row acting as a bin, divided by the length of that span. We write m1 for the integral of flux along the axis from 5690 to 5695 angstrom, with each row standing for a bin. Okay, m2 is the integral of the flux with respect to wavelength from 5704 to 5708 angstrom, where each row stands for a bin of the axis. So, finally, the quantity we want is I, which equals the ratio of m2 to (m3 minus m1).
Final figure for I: -1.0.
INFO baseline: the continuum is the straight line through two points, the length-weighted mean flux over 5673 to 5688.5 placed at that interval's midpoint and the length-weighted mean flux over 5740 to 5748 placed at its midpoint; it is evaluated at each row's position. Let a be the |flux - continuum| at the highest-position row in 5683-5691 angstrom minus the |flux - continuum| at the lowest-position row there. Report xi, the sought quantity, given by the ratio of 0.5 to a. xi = 1.8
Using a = 0.28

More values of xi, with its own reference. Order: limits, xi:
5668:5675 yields -2.0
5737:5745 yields -3.1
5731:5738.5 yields -22.0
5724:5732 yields 2.2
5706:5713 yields 2.7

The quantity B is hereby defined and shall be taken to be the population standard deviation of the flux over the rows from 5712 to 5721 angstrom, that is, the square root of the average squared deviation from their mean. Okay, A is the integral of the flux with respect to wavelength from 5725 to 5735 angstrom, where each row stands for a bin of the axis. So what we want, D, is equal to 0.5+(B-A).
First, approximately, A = 99.8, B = 0.18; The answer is -99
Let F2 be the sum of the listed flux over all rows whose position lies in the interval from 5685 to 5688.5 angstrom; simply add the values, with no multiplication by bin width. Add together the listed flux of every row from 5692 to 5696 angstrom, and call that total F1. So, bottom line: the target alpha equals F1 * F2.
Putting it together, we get 925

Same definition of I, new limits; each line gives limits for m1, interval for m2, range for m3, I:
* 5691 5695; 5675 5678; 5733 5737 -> -1.0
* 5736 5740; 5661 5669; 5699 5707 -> -2.8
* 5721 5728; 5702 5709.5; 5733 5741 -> -1.2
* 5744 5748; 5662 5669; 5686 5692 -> -2.3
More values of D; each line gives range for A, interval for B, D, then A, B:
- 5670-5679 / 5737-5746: -91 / 92.1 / 0.20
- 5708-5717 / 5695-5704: -89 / 89.4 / 0.13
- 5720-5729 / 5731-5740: -90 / 90.5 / 0.09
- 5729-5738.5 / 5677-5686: -93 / 93.9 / 0.10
